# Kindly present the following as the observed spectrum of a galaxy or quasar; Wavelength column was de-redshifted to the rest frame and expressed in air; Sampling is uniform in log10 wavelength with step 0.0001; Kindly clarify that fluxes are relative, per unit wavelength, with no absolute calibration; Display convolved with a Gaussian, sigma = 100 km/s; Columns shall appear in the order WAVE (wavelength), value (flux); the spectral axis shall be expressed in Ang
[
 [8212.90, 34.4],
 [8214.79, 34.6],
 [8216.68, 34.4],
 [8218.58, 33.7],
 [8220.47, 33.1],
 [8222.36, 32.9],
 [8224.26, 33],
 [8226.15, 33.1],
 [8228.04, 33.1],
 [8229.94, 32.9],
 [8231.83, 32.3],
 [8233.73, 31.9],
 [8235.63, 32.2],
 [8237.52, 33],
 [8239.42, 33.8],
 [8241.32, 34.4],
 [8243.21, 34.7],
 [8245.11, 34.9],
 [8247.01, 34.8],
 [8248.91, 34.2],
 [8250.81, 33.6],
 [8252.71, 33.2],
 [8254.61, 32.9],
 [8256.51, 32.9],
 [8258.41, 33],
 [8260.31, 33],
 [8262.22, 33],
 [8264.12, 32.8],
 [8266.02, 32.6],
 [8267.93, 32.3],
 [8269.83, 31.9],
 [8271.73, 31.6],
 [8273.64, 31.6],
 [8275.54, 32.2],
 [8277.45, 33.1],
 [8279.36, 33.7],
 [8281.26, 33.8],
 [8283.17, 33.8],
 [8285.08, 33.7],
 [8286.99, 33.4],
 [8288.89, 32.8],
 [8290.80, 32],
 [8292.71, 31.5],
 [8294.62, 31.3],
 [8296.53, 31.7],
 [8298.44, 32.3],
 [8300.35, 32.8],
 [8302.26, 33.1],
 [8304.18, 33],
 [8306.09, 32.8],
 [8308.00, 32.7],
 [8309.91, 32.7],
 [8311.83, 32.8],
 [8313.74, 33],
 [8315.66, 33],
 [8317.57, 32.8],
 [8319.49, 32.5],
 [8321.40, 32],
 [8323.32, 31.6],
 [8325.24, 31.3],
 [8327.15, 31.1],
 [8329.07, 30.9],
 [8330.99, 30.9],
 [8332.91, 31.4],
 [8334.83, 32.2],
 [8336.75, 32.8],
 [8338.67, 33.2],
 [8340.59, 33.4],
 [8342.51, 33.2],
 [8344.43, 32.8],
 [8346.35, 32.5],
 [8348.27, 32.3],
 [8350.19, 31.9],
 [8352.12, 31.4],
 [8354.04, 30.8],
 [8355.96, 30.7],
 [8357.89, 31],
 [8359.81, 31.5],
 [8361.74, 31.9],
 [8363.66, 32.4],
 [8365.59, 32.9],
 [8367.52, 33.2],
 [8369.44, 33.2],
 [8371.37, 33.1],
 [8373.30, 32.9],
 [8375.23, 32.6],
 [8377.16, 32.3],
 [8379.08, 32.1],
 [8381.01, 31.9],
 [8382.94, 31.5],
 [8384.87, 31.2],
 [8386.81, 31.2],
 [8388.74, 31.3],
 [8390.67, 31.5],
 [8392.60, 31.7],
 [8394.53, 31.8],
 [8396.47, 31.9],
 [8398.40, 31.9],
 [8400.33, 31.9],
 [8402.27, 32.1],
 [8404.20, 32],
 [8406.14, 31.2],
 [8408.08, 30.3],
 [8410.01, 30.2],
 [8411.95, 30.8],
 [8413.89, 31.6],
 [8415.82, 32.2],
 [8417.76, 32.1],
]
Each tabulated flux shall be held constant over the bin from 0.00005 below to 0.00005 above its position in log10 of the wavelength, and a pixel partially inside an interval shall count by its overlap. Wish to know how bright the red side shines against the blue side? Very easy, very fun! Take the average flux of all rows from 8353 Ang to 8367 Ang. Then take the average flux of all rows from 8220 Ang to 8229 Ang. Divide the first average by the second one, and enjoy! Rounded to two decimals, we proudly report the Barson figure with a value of 0.96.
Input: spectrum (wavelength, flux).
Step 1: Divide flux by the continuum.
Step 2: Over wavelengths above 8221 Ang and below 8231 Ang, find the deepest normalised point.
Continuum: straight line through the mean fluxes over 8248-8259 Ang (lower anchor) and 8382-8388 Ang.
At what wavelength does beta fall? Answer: 8222.36 Ang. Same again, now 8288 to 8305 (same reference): 8294.62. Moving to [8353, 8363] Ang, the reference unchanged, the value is 8355.96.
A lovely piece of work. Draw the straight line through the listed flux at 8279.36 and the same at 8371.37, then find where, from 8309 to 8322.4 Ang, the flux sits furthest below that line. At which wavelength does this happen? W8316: 8321.40 Ang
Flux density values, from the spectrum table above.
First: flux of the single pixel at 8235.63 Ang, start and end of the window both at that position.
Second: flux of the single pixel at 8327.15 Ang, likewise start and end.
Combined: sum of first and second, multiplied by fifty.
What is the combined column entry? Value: 3165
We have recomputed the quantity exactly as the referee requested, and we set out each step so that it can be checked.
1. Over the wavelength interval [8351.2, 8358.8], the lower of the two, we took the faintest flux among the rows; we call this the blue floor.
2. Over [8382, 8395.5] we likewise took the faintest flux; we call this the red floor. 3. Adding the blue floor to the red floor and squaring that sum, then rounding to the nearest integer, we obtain 3832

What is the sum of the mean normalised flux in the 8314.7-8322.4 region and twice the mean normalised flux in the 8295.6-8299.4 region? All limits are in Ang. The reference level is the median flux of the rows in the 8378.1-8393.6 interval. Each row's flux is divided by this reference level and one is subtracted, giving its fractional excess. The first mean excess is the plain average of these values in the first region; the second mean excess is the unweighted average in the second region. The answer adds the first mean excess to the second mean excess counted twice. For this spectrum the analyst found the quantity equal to 0.066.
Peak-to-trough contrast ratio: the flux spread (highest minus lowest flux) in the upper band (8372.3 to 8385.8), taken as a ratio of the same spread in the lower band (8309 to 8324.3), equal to 1.21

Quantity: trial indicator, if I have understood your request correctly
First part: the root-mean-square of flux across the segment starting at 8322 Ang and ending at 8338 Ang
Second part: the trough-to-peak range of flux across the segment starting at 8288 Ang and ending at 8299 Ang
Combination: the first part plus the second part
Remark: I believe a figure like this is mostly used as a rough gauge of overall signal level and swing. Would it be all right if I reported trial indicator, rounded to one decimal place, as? 33.0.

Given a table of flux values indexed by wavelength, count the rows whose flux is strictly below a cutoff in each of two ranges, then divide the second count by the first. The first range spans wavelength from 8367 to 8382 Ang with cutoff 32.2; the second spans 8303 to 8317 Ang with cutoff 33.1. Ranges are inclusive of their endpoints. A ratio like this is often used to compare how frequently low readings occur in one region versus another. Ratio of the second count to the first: 3.5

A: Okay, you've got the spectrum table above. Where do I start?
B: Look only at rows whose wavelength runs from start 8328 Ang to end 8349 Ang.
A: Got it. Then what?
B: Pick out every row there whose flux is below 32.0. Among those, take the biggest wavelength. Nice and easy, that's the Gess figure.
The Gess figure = 8332.91 Ang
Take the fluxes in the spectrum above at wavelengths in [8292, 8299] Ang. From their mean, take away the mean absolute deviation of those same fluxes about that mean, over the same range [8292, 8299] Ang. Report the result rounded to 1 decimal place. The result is 31.4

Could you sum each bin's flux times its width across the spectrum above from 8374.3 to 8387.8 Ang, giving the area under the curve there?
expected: 430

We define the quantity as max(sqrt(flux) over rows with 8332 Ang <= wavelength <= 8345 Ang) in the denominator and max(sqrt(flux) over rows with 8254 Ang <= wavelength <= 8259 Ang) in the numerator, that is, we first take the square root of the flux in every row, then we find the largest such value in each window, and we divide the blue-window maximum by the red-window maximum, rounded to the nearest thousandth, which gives 0.994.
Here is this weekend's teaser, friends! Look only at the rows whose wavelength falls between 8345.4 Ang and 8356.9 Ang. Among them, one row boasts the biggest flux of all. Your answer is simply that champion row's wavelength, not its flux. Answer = 8346.35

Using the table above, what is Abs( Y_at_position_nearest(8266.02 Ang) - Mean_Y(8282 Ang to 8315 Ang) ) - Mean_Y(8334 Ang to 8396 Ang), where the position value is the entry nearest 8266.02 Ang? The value -32.1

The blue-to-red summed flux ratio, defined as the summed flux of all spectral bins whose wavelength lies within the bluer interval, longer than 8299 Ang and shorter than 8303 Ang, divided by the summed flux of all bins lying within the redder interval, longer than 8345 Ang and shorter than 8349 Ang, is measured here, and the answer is 1.02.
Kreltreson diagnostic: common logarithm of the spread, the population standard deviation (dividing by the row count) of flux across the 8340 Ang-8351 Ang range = -0.29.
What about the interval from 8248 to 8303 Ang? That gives -0.11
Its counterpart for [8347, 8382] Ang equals -0.11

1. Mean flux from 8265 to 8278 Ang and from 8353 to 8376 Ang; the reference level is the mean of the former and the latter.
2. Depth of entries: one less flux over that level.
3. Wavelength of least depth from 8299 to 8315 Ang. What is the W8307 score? 8302.26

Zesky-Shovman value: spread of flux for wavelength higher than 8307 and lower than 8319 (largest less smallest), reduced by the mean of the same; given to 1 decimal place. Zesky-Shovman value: -32.5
